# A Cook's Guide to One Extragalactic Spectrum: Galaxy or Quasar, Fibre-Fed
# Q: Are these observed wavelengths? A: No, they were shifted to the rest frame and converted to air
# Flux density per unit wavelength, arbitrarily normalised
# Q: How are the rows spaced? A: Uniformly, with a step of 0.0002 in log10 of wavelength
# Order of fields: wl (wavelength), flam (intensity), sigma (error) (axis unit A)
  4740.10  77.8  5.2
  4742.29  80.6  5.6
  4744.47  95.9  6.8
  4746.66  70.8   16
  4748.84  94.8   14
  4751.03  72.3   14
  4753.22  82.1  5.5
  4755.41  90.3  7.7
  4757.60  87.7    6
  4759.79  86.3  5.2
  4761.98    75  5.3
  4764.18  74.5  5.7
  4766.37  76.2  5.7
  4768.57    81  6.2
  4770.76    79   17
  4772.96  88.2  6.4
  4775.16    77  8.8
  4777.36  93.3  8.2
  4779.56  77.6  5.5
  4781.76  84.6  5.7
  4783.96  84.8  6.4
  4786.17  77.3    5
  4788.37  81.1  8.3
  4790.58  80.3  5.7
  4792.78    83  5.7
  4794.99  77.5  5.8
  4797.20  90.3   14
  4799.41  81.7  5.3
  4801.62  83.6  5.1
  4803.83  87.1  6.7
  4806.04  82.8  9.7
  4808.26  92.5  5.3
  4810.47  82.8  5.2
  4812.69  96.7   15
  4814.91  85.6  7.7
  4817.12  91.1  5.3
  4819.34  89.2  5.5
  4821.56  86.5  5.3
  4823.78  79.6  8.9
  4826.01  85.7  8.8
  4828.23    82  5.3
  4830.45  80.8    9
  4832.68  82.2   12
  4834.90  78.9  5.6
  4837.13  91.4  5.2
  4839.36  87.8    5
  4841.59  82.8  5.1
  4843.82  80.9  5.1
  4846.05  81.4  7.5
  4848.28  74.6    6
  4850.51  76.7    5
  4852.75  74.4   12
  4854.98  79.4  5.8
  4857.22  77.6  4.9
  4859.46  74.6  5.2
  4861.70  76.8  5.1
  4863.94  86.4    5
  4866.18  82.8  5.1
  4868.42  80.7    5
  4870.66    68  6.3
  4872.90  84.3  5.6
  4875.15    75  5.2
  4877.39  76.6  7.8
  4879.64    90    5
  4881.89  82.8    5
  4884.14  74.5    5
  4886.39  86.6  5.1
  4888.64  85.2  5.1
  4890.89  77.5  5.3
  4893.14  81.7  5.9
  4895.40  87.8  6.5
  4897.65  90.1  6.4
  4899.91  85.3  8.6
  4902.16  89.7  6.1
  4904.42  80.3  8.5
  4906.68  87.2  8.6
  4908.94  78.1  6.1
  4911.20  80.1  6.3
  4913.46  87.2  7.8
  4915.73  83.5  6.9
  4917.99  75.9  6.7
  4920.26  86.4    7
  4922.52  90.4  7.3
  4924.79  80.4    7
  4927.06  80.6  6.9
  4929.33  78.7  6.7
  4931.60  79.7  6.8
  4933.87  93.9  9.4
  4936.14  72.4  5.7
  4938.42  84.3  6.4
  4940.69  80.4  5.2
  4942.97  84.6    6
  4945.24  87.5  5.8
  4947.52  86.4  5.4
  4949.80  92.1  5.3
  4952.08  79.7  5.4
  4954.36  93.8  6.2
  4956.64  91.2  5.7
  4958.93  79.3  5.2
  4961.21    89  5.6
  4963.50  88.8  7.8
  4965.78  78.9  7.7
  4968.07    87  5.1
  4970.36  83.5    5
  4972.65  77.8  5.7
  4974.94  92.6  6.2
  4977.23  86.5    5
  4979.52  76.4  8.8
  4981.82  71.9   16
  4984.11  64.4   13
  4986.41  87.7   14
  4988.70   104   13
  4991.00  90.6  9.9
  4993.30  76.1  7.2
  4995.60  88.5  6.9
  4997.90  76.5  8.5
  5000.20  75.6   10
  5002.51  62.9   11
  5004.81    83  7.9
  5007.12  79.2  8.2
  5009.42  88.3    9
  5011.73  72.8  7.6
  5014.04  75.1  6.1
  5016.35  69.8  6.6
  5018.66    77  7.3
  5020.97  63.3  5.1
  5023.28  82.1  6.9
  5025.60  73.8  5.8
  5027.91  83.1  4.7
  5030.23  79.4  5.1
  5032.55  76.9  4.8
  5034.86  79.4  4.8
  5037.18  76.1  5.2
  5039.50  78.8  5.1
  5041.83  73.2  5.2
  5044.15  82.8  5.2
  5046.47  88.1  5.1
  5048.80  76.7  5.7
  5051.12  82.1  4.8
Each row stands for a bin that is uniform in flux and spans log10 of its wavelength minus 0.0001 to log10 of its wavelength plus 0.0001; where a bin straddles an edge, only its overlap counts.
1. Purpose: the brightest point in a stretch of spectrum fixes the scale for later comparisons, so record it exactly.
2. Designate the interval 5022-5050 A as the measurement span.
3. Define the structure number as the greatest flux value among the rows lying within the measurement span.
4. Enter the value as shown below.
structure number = 88.1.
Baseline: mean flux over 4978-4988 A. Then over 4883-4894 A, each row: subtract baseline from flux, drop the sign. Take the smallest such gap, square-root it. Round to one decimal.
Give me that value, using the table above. 0.8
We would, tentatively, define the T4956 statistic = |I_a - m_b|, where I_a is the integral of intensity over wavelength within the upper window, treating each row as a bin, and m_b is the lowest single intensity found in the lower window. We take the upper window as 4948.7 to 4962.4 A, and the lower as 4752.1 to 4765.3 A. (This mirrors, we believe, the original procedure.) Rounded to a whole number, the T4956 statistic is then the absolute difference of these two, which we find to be 1124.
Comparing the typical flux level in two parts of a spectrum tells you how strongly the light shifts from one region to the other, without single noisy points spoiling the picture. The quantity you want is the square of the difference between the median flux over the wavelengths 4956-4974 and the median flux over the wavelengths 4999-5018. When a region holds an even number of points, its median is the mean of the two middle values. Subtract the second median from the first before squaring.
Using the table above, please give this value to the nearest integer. 98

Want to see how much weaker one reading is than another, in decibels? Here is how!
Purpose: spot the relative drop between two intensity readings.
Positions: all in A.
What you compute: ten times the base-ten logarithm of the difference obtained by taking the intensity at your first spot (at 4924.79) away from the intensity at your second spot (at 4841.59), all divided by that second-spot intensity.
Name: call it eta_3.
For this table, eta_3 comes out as -15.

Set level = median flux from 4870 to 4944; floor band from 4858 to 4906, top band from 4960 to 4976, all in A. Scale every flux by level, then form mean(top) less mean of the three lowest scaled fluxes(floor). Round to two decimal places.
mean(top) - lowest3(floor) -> 0.16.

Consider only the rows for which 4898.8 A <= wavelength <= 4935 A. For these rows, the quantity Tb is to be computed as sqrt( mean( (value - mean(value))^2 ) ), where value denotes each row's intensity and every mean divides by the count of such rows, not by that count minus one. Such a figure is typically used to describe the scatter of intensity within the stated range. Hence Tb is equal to 5.0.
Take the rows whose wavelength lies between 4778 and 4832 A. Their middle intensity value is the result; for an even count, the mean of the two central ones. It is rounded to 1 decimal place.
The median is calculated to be 83.3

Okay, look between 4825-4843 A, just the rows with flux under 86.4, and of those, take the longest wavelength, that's 4841.59 A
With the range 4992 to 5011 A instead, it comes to 5007.12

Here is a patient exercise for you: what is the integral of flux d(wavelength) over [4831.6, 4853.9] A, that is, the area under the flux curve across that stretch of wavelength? 1809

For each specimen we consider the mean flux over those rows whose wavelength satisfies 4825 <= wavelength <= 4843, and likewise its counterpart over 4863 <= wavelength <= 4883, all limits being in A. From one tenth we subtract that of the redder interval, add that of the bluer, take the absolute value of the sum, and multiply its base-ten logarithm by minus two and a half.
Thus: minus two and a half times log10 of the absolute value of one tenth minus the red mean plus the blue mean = -1.3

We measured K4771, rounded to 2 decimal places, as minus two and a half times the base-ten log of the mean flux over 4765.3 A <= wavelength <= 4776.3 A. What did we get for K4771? -4.76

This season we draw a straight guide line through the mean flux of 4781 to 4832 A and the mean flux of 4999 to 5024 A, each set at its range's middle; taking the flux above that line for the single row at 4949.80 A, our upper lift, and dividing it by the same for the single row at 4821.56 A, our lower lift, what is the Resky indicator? 5.4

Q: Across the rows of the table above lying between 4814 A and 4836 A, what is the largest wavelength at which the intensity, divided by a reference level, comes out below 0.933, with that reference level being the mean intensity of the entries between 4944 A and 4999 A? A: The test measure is 4834.90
